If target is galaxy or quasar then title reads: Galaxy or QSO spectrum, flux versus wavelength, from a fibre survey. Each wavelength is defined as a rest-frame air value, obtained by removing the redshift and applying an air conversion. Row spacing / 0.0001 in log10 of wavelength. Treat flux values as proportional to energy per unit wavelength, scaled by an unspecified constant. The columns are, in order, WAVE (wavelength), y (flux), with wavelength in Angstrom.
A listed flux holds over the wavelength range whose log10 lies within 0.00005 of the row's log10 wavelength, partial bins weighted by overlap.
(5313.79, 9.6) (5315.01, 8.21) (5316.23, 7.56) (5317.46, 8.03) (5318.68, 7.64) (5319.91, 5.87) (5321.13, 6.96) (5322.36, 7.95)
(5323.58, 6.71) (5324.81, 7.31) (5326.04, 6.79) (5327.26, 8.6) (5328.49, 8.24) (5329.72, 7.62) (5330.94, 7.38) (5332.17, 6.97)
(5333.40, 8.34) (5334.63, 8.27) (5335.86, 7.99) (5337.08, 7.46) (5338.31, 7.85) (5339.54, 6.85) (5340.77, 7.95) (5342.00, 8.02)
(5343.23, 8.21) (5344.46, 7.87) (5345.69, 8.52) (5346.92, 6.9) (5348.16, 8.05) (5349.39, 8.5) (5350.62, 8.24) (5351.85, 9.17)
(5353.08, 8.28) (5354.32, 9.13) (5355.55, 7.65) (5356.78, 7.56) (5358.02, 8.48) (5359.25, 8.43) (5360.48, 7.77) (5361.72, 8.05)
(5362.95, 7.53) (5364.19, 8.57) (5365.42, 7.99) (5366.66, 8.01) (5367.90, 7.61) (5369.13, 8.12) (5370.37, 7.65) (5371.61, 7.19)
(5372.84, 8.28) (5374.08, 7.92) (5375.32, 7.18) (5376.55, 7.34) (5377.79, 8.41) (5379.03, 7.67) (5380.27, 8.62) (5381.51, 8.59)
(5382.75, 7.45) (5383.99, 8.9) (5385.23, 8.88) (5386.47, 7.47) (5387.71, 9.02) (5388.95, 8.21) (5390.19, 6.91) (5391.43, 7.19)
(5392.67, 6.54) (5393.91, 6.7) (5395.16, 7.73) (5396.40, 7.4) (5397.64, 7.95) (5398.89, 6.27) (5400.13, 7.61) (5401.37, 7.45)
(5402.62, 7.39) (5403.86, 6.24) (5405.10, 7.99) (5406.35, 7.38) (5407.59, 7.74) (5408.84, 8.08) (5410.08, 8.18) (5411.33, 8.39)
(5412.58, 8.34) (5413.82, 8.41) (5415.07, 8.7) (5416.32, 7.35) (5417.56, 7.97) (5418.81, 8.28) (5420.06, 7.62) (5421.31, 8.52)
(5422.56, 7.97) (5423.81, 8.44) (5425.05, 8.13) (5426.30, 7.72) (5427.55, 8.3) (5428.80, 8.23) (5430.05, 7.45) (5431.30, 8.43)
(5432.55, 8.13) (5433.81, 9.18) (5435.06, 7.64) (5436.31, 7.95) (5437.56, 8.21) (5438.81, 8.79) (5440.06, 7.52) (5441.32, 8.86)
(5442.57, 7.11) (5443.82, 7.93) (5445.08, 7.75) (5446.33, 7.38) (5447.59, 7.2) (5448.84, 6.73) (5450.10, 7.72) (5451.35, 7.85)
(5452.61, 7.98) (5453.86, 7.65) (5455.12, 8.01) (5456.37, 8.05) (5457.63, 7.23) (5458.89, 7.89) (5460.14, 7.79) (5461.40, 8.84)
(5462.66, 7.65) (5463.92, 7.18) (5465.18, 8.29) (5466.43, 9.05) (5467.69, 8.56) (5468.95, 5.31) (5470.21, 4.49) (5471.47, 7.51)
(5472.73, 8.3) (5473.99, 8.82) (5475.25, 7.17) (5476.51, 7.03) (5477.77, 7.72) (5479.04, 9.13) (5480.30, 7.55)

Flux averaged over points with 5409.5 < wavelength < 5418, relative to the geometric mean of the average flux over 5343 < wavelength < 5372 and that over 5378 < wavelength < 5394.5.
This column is 1.03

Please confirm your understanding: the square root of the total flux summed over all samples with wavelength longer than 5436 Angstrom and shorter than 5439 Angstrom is 4.99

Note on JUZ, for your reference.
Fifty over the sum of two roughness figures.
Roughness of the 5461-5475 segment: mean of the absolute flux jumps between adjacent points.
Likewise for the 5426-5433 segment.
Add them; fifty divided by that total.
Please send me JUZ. 28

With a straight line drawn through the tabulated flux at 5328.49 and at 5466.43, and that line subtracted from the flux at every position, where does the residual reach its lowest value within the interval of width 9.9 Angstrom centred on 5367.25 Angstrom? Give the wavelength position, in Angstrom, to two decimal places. 5371.61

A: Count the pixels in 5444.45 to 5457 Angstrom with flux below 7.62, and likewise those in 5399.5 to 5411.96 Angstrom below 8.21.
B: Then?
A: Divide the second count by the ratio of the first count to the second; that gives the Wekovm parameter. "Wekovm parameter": 27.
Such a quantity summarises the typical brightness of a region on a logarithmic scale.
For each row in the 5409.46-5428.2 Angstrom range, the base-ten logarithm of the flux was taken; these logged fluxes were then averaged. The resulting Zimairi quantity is 0.911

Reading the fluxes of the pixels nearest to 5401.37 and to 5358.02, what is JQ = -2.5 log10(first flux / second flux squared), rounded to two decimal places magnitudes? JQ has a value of 2.46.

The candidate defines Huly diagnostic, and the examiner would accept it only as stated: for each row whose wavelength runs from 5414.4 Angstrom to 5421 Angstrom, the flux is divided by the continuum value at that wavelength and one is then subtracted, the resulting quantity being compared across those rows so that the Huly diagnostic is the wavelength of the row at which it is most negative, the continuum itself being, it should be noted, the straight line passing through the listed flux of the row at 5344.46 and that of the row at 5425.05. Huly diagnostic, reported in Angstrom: 5416.32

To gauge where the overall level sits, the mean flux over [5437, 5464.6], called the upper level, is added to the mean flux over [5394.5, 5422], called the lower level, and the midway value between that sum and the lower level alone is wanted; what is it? 11.7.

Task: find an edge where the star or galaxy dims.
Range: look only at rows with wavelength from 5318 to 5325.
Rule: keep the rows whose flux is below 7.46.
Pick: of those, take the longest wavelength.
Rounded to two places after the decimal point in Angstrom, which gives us 5324.81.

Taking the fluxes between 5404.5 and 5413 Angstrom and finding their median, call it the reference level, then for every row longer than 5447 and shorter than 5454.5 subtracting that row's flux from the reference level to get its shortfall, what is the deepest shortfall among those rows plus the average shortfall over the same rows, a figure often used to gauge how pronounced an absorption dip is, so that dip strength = 1.9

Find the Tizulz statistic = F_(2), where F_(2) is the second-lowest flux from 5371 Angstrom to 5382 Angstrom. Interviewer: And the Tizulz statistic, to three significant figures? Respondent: 7.19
